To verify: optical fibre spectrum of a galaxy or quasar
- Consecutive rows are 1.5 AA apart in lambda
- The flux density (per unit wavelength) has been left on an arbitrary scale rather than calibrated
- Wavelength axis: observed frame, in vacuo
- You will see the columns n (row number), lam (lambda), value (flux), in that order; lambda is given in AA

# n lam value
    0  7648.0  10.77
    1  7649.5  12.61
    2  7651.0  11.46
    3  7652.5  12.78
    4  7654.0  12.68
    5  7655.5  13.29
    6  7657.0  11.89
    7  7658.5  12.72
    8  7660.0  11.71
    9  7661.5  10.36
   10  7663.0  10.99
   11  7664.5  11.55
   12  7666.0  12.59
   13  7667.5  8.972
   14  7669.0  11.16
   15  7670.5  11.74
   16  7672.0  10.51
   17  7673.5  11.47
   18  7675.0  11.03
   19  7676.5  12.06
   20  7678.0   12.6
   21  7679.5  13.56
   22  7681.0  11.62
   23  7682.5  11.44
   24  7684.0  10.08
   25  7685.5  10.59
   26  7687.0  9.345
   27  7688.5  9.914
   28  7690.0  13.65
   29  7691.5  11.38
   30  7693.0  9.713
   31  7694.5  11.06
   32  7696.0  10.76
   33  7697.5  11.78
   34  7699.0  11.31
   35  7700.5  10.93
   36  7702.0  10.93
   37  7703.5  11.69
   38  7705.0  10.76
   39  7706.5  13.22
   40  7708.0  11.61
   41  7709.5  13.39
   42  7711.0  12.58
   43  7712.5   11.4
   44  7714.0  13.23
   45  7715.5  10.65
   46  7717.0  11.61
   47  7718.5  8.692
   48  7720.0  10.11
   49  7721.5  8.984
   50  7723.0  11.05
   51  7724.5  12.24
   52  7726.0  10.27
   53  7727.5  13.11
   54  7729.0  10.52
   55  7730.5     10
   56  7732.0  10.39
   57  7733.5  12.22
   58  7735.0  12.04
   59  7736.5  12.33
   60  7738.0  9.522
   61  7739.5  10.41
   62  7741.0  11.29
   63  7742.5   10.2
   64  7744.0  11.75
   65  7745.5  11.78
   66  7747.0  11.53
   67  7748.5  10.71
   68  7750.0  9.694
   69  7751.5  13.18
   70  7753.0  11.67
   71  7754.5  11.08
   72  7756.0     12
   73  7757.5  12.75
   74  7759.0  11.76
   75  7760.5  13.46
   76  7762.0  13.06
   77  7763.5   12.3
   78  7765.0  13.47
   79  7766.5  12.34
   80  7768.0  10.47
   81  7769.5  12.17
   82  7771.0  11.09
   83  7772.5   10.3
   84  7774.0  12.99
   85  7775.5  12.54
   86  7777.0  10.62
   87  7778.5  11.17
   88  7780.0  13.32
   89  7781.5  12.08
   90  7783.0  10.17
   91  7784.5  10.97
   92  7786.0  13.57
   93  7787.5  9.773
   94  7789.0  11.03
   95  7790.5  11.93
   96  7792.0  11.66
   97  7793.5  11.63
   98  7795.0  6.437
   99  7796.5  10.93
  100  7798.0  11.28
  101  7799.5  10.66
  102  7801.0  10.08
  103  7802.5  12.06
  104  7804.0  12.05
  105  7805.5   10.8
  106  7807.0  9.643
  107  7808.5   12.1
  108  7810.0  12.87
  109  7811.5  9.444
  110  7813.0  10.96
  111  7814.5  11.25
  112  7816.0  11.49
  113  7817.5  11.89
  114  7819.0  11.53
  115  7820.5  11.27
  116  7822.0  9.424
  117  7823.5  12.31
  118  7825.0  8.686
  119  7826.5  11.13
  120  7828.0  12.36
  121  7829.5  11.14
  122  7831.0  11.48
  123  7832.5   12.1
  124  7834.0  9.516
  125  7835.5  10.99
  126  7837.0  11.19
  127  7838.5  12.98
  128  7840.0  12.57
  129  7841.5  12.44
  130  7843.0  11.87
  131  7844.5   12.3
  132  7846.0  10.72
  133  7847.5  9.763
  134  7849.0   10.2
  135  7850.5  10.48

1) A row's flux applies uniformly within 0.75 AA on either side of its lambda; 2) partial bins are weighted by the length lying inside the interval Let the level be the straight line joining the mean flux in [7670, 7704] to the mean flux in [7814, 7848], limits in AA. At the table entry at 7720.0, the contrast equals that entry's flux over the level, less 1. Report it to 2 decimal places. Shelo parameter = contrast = -0.10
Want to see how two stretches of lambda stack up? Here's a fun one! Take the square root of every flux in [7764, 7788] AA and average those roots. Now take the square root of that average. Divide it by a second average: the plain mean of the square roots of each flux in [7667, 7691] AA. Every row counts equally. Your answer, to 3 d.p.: 0.552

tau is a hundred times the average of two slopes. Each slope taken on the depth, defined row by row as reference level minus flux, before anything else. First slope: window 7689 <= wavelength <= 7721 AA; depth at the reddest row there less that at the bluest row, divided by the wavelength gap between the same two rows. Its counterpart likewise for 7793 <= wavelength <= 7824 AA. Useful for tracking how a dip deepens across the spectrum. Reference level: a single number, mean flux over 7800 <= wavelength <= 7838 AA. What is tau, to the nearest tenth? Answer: 4.8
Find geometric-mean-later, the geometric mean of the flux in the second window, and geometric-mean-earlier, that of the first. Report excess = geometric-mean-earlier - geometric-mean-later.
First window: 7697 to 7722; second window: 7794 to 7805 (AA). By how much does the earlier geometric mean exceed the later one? 1.0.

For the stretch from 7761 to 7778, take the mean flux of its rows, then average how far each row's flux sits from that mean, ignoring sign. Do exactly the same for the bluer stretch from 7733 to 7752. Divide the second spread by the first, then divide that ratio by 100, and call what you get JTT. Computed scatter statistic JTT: 0.0094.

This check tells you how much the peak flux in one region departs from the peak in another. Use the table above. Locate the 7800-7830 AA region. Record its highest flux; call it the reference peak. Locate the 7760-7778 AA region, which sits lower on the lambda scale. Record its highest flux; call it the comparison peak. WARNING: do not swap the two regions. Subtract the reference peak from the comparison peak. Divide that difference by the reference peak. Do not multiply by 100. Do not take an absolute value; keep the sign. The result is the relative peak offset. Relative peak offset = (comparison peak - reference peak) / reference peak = 0.05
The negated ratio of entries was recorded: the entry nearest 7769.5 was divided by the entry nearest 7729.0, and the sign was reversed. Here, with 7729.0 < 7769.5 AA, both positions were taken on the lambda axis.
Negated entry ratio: -1.2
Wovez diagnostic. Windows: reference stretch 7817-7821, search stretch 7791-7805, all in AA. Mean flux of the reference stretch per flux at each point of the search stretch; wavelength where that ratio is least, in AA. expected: 7802.5 AA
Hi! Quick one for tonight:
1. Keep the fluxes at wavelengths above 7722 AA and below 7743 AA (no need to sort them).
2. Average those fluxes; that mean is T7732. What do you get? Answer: 11.1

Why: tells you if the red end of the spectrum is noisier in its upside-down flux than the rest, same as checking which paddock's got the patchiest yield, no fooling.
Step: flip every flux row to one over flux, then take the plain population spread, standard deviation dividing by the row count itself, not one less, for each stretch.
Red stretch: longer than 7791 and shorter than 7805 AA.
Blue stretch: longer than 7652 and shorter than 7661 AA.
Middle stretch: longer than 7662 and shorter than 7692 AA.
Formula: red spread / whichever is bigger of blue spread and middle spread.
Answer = 2.2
